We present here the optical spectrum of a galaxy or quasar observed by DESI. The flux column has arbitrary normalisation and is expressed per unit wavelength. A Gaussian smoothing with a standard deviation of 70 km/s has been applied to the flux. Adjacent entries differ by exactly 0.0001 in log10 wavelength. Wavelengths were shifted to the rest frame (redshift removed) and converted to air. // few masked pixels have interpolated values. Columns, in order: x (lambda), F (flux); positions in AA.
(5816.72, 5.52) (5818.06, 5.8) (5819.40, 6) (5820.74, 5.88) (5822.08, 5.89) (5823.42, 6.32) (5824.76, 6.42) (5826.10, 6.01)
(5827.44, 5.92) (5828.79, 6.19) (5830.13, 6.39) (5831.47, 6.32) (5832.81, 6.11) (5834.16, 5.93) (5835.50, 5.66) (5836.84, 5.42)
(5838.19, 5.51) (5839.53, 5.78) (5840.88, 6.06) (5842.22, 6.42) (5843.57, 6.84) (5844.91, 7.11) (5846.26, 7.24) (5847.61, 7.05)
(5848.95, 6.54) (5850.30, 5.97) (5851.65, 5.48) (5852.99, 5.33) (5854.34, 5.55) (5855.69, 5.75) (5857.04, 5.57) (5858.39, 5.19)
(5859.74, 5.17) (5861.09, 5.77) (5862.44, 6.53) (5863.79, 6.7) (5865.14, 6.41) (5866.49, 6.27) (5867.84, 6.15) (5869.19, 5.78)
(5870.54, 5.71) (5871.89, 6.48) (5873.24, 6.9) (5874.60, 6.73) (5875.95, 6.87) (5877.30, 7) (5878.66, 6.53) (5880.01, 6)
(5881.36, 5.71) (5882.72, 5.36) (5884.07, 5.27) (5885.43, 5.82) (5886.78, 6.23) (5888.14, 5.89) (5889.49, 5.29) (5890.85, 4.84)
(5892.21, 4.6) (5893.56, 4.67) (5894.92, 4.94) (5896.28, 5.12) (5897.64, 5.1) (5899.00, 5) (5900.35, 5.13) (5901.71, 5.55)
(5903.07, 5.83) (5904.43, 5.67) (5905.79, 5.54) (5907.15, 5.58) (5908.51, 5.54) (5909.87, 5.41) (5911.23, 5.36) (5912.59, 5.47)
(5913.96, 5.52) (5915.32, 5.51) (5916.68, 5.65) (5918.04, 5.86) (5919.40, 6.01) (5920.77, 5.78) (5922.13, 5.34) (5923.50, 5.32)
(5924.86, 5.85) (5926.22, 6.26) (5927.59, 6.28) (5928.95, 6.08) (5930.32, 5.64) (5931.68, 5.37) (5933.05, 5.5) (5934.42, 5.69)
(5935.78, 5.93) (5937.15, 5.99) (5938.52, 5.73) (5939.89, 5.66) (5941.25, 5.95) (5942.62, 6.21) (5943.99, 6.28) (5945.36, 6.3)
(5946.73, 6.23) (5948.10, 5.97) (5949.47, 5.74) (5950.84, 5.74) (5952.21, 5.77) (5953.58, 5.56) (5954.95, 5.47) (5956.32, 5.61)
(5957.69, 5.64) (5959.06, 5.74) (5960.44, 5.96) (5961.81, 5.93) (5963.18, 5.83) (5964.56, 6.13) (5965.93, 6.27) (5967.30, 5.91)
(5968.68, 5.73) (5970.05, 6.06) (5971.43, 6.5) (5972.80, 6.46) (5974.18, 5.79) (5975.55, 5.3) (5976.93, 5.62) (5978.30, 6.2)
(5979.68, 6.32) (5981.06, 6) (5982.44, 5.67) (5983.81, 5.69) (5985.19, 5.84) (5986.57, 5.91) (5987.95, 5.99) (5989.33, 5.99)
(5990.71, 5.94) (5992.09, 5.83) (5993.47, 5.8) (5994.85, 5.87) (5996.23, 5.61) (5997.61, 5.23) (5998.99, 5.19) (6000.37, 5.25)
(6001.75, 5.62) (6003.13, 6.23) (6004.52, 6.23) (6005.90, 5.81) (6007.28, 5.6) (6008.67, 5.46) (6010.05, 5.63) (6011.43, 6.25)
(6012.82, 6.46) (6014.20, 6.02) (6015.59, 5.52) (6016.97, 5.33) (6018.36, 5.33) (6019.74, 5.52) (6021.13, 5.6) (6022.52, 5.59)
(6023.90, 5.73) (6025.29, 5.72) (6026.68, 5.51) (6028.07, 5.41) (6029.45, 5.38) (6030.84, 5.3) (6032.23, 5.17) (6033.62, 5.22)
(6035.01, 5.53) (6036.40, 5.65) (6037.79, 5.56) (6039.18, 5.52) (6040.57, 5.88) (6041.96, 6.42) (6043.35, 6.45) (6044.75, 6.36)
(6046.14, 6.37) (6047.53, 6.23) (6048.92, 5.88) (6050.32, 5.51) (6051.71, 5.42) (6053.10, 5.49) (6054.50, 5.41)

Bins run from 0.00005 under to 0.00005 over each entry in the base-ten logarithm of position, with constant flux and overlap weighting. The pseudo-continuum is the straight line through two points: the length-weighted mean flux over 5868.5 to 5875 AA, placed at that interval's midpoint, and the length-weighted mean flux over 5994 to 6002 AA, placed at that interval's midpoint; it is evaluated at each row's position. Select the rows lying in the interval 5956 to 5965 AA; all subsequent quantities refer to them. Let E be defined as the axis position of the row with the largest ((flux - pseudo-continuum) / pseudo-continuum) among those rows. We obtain 5964.56 AA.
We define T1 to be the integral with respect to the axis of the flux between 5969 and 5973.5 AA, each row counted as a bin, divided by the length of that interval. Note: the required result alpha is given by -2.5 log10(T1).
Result -2.00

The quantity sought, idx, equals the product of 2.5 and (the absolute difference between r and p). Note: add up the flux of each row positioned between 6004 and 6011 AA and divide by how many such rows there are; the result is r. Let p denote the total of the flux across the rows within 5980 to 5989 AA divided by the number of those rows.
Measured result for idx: 0.3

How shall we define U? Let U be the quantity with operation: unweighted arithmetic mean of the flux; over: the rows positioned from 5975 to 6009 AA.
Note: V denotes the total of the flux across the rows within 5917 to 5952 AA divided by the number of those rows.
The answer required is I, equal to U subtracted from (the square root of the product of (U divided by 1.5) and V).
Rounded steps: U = 5.77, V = 5.87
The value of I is -1.02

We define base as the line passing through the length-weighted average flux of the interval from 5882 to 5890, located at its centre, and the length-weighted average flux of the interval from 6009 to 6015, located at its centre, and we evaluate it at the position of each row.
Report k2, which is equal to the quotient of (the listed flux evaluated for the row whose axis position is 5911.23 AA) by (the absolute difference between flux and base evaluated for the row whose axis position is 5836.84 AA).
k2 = 68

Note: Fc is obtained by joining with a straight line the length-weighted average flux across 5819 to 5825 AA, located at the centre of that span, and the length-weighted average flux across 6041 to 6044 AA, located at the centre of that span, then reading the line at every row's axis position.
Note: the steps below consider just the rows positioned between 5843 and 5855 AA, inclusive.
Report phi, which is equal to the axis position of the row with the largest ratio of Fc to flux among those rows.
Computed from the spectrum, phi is 5852.99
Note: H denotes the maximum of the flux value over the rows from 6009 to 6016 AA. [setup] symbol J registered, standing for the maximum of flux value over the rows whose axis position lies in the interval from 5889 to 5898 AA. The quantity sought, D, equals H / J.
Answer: 1.22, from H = 6.46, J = 5.29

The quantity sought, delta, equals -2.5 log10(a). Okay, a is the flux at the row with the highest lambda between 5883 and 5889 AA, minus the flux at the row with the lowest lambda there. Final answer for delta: 0.5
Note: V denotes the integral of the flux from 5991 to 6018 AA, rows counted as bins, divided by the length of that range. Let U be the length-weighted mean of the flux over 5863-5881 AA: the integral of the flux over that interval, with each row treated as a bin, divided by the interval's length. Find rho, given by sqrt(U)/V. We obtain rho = 0.442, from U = 6.4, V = 5.73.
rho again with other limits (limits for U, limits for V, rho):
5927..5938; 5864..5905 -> 0.417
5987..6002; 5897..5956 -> 0.417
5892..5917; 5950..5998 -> 0.394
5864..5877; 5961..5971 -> 0.422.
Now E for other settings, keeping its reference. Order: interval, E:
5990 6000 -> 5990.71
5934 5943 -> 5942.62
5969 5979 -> 5971.43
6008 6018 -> 6012.82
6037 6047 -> 6043.35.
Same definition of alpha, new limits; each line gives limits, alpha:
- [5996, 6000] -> -1.81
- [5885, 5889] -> -1.94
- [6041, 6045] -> -2.01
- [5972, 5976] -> -1.93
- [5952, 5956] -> -1.87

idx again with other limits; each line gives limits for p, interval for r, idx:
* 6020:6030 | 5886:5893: 0.5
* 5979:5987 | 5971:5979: 0.2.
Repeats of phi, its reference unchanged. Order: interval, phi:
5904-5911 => 5909.87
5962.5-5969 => 5968.68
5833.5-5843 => 5836.84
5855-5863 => 5859.74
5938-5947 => 5939.89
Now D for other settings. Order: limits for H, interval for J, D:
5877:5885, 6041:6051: 1.09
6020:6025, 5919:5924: 0.95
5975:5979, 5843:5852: 0.86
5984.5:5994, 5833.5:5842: 0.99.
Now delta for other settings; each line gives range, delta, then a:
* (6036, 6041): 1.6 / 0.2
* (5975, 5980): 0.0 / 1.0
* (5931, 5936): 0.6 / 0.6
